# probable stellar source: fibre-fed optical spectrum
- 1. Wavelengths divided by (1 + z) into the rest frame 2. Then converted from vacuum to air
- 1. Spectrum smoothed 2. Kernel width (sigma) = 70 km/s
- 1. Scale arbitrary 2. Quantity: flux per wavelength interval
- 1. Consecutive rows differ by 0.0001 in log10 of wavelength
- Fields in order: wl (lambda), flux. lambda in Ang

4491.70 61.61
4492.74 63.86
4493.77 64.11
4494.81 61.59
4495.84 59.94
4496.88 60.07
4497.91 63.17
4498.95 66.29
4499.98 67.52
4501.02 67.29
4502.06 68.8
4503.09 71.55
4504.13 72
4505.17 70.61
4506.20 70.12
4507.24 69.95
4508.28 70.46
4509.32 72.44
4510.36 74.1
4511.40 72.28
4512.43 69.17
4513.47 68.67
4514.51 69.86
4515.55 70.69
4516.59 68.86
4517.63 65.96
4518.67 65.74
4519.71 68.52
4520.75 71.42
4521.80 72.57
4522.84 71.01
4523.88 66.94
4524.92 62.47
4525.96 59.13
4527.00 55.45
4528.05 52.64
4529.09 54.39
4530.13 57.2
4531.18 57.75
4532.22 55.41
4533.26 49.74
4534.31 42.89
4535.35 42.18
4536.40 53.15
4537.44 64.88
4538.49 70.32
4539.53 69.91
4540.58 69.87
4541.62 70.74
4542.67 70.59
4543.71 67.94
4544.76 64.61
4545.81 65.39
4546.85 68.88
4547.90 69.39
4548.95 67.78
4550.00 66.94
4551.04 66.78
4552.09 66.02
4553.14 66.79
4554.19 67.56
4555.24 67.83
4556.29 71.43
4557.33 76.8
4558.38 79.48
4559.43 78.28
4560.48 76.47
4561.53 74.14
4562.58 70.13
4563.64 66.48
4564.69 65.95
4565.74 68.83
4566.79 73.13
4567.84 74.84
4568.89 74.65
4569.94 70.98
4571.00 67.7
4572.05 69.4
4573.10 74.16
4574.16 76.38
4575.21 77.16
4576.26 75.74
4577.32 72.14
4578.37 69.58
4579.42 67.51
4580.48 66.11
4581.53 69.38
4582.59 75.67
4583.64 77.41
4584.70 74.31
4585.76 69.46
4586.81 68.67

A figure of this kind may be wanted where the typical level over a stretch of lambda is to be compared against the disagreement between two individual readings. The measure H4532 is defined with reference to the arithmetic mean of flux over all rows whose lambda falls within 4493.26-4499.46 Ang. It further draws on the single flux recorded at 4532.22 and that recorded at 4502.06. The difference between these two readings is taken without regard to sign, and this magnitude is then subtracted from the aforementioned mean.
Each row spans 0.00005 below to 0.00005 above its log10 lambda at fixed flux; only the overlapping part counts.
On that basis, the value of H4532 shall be 49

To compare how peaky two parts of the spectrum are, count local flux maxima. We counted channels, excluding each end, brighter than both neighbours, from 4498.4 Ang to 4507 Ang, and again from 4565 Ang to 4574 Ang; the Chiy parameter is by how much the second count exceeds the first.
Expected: -1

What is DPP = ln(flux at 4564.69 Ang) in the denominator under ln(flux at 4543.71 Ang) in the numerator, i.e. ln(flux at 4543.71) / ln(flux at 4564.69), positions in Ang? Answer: 1.007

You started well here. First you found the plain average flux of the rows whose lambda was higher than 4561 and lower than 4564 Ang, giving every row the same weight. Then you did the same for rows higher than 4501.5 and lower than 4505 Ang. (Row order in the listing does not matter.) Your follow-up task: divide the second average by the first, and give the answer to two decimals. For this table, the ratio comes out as 1.01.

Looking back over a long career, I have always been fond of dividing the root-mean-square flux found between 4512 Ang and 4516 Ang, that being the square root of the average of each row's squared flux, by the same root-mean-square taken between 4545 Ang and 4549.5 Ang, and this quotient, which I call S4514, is 1.03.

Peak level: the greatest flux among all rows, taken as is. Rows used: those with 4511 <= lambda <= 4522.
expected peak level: 72.57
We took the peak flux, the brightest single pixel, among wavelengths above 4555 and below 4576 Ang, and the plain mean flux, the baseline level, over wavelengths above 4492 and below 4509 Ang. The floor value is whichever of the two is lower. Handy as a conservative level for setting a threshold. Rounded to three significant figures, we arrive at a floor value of 66.7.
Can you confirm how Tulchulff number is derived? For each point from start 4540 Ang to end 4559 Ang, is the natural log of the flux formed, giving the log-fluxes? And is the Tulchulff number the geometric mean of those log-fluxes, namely 4.23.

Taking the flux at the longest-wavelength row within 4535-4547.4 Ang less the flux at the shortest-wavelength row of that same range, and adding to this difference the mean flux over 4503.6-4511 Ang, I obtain 98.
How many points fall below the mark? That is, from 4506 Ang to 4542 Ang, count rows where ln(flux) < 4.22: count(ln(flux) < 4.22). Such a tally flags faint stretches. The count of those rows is 16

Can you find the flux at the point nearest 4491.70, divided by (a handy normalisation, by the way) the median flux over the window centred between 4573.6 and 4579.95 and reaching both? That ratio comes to 0.83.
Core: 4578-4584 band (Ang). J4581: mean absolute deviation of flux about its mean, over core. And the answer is 3.7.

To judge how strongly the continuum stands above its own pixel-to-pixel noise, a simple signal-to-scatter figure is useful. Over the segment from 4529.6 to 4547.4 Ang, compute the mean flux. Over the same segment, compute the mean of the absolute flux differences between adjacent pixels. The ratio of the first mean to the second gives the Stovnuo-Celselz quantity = 18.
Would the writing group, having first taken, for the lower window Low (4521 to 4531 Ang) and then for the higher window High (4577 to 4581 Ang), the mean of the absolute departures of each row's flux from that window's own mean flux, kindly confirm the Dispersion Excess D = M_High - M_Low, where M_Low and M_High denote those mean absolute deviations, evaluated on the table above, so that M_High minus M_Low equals -4.1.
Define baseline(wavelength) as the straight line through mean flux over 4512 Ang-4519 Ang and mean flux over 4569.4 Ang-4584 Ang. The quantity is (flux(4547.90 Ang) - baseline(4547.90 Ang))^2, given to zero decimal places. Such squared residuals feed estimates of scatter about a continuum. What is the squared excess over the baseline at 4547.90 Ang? 1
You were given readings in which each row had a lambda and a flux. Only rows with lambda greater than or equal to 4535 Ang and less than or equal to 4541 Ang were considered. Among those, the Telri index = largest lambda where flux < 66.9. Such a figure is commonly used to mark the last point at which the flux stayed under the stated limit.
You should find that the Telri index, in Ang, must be 4537.44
